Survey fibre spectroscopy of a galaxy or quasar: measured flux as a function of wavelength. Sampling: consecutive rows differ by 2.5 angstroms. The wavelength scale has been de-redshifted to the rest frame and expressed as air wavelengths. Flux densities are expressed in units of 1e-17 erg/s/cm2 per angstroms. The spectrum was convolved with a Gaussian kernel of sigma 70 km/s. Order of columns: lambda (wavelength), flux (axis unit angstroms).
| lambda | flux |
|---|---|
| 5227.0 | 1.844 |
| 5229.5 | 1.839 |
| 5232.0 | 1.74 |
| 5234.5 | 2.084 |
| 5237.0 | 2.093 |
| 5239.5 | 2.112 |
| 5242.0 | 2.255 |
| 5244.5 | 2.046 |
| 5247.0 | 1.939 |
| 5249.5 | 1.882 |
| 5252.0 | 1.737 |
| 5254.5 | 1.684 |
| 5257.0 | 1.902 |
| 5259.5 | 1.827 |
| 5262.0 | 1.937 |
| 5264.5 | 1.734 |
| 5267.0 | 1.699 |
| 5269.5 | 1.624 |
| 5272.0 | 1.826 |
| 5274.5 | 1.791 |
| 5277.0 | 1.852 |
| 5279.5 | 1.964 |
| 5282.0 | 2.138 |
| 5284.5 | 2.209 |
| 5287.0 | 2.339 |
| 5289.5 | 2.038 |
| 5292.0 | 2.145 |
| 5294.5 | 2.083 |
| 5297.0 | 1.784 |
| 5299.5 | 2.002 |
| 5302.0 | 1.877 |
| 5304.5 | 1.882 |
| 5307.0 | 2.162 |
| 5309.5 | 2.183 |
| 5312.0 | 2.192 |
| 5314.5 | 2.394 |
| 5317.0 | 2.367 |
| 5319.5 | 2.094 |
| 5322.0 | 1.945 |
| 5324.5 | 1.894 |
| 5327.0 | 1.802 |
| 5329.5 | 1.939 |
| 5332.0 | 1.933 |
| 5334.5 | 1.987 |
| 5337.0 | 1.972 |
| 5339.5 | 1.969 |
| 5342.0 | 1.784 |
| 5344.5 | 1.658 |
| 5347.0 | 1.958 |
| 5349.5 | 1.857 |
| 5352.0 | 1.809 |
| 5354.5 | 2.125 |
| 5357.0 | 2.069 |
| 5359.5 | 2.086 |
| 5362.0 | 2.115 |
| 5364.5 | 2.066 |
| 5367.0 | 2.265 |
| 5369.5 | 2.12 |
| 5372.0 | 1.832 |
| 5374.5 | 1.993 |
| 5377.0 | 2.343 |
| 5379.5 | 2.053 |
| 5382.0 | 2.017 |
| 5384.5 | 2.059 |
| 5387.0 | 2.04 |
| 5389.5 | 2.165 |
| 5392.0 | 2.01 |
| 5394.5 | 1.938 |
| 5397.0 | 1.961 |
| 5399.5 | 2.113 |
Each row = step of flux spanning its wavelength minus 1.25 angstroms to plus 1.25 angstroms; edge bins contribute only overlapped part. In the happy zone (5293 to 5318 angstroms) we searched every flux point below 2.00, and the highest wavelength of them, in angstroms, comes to 5304.5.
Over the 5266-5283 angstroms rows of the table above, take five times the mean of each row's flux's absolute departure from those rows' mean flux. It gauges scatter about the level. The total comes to 0.61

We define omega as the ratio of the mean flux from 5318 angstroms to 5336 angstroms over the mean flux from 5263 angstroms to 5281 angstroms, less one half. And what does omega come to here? 0.59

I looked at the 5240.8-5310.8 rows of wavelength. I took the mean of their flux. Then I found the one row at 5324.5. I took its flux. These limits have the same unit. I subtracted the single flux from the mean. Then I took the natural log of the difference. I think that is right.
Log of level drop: -2.9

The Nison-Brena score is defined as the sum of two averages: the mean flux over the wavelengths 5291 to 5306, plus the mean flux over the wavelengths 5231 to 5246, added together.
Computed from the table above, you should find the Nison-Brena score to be 4.02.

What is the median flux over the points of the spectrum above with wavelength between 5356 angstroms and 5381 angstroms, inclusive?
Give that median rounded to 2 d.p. 2.08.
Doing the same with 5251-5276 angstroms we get 1.76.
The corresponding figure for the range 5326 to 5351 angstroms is 1.94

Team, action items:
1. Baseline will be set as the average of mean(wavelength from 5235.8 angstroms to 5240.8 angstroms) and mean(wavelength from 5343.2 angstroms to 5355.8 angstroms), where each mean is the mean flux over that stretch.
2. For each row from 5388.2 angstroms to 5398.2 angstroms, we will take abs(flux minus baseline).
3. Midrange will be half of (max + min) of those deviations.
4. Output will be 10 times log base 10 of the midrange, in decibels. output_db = -10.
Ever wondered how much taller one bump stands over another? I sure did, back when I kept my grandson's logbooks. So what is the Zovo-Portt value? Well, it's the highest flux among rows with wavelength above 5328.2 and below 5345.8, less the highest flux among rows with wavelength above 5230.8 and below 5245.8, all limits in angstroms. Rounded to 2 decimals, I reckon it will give -0.27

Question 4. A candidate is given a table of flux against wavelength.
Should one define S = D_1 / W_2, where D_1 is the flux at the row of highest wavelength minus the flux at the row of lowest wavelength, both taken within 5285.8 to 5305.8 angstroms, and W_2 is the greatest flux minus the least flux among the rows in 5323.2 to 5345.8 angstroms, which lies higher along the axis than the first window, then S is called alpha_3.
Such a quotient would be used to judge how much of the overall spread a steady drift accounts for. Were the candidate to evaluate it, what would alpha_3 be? -1.4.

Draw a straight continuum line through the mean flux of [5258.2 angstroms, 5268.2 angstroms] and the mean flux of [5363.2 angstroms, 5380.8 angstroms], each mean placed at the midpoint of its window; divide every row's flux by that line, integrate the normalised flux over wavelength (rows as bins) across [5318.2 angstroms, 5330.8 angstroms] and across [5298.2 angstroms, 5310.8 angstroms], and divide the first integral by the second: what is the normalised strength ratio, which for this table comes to 0.93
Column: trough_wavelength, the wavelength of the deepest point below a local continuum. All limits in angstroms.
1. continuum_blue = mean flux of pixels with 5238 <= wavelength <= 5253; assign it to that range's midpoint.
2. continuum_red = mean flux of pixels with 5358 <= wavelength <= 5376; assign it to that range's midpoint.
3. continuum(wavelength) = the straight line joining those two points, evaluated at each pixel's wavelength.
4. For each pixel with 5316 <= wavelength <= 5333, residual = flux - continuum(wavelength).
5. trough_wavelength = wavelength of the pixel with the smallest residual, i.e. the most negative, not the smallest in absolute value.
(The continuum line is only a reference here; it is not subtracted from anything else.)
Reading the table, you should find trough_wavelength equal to 5327.0 angstroms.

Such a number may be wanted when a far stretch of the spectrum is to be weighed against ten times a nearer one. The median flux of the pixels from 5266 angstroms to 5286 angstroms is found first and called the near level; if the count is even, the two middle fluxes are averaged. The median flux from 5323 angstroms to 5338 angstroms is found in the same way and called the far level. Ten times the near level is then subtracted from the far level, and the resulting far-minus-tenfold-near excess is -16.5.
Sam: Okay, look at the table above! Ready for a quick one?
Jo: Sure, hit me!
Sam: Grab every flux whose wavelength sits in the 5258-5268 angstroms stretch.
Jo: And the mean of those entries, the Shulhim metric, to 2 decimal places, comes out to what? 1.80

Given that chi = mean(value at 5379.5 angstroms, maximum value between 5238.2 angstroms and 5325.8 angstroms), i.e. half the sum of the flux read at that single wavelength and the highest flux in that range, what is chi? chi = 2.22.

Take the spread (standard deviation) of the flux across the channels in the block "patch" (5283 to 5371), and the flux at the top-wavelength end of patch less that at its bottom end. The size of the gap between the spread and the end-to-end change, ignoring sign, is 0.26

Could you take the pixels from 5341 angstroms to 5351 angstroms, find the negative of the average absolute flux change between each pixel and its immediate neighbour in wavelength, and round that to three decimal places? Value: -0.176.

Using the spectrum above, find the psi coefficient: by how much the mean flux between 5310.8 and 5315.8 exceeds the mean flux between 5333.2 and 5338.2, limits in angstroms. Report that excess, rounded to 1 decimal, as 0.3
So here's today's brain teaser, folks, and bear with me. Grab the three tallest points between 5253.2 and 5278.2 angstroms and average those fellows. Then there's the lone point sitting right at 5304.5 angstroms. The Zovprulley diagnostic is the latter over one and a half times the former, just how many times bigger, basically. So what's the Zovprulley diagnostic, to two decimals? 0.66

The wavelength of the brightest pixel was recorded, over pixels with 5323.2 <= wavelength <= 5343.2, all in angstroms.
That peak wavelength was 5334.5 angstroms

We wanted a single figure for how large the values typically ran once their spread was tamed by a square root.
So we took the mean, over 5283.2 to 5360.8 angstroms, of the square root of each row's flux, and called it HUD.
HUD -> 1.419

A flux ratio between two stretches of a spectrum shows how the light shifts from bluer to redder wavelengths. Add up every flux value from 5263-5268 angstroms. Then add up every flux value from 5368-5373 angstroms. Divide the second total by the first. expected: 1.15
